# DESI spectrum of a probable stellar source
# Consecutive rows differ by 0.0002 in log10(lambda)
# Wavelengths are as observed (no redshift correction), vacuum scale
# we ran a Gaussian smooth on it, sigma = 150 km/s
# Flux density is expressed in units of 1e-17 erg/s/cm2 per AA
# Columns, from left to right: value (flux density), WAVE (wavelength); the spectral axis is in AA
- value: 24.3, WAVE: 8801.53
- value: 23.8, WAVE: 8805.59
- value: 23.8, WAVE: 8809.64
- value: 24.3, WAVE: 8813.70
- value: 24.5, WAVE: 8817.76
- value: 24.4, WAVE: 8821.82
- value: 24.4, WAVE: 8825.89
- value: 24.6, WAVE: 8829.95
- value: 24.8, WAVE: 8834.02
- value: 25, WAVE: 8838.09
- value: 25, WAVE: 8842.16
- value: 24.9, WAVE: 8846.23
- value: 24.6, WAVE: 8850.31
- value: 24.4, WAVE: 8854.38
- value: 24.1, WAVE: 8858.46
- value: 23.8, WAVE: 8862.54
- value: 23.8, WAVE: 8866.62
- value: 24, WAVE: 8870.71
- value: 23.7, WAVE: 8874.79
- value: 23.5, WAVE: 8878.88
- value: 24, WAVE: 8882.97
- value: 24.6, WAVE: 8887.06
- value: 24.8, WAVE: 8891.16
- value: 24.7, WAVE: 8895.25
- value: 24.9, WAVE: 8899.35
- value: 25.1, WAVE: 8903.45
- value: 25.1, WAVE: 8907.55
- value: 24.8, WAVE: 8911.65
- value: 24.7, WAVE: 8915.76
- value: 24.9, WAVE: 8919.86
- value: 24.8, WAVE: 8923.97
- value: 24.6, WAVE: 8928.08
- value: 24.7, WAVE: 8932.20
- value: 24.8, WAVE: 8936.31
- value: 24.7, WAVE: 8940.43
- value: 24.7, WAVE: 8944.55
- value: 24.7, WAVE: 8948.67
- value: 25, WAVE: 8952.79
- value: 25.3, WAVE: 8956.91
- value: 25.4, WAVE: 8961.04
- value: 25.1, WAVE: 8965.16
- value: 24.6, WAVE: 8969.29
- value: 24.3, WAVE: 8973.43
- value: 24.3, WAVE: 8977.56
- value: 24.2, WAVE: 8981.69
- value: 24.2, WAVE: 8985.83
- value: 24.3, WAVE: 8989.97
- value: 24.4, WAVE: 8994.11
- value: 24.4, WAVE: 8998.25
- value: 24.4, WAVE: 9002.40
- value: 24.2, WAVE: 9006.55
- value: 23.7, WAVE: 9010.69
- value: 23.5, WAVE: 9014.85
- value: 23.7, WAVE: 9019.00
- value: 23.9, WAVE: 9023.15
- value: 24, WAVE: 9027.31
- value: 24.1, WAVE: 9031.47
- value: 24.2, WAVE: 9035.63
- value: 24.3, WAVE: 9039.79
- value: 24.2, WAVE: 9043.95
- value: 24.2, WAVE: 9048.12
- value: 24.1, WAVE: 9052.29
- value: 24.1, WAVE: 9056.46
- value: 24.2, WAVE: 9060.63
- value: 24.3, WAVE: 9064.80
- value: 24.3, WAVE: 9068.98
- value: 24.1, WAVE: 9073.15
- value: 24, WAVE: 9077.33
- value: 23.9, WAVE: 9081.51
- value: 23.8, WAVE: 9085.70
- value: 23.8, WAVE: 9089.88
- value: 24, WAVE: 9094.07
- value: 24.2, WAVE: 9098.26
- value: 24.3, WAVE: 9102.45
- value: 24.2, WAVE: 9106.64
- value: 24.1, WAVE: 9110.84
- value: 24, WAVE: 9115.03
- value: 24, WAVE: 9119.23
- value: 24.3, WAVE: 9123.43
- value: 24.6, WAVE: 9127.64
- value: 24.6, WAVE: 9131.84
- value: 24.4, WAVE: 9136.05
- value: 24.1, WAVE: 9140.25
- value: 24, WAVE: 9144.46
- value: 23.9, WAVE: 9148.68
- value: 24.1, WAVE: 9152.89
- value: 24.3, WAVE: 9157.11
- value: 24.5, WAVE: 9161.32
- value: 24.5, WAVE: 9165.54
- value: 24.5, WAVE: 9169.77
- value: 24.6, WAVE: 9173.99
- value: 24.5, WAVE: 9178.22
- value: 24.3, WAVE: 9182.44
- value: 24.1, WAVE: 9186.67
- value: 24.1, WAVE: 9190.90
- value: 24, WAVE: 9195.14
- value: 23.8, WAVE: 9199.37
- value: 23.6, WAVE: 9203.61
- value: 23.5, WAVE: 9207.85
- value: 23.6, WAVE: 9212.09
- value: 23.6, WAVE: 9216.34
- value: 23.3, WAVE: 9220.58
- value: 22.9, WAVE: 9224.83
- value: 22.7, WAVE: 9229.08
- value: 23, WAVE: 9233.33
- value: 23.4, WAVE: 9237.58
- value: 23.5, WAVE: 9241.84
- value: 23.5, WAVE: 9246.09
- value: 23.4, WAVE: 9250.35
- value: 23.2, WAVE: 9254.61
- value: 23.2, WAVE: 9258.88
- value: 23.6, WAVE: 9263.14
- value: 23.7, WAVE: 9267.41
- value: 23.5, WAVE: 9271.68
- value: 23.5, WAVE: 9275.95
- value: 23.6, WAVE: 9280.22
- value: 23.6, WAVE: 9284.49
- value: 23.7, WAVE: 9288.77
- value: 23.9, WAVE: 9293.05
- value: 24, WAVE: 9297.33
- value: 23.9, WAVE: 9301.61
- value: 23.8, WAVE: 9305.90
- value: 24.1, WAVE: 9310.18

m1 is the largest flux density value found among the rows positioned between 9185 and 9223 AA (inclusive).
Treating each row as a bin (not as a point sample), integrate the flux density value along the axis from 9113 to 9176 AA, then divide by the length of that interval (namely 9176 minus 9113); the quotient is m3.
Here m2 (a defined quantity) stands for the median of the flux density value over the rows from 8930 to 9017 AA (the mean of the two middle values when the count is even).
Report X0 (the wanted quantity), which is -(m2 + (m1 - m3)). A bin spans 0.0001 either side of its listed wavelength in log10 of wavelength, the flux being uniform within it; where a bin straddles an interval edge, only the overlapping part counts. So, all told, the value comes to -24.2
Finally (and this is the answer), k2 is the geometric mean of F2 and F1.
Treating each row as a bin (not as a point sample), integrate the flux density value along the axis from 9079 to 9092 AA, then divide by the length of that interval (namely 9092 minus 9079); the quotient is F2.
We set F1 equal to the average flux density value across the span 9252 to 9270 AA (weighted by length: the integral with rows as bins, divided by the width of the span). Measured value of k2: 23.6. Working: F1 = 23.4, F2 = 23.8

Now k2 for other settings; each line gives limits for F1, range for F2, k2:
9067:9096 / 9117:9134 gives 24.2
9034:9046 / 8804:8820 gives 24.2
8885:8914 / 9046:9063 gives 24.5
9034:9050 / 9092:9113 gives 24.2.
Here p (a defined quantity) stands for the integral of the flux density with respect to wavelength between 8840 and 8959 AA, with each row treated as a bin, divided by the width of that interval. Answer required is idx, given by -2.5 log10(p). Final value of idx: -3.48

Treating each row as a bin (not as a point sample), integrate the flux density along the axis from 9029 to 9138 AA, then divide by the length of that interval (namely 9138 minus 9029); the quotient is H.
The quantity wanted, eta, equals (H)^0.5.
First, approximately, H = 24.2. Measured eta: 4.92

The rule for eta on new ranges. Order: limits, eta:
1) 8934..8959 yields 4.99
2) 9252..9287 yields 4.85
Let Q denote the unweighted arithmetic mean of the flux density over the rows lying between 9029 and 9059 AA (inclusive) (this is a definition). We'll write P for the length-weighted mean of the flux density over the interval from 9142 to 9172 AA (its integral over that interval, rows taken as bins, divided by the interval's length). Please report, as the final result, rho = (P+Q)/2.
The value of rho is 24.2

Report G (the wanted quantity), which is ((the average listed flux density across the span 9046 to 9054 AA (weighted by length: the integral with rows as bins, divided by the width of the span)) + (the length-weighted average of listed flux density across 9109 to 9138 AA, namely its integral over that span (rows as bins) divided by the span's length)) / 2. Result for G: 24.2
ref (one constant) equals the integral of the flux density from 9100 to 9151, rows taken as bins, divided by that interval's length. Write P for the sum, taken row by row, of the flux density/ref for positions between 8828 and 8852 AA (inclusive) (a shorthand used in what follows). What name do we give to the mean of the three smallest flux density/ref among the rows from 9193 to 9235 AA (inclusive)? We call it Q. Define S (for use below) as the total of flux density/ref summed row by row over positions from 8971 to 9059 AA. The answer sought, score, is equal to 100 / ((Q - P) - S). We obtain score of -3.83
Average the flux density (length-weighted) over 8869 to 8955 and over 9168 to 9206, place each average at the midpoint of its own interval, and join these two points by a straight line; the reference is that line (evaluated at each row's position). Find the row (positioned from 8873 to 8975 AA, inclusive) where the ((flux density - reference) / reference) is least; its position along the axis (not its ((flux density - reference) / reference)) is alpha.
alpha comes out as 8878.88 AA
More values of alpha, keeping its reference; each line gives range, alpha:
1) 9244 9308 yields 9254.61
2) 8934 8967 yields 8940.43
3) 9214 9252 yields 9229.08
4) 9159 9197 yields 9195.14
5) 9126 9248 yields 9229.08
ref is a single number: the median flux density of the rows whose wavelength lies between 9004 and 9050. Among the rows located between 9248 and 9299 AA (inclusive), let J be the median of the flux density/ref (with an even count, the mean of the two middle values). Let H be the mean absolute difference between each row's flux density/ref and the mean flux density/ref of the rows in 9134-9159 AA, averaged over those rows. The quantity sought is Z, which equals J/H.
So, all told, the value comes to 163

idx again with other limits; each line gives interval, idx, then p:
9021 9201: -3.46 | 24.2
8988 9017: -3.46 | 24.1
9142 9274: -3.44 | 23.8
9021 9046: -3.46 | 24.1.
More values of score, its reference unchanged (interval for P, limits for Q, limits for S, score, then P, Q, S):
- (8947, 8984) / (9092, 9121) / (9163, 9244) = -3.72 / 9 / 0.991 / 19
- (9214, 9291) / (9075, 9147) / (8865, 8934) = -2.97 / 17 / 0.984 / 17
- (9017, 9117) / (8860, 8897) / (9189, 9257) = -2.60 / 24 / 0.978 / 15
